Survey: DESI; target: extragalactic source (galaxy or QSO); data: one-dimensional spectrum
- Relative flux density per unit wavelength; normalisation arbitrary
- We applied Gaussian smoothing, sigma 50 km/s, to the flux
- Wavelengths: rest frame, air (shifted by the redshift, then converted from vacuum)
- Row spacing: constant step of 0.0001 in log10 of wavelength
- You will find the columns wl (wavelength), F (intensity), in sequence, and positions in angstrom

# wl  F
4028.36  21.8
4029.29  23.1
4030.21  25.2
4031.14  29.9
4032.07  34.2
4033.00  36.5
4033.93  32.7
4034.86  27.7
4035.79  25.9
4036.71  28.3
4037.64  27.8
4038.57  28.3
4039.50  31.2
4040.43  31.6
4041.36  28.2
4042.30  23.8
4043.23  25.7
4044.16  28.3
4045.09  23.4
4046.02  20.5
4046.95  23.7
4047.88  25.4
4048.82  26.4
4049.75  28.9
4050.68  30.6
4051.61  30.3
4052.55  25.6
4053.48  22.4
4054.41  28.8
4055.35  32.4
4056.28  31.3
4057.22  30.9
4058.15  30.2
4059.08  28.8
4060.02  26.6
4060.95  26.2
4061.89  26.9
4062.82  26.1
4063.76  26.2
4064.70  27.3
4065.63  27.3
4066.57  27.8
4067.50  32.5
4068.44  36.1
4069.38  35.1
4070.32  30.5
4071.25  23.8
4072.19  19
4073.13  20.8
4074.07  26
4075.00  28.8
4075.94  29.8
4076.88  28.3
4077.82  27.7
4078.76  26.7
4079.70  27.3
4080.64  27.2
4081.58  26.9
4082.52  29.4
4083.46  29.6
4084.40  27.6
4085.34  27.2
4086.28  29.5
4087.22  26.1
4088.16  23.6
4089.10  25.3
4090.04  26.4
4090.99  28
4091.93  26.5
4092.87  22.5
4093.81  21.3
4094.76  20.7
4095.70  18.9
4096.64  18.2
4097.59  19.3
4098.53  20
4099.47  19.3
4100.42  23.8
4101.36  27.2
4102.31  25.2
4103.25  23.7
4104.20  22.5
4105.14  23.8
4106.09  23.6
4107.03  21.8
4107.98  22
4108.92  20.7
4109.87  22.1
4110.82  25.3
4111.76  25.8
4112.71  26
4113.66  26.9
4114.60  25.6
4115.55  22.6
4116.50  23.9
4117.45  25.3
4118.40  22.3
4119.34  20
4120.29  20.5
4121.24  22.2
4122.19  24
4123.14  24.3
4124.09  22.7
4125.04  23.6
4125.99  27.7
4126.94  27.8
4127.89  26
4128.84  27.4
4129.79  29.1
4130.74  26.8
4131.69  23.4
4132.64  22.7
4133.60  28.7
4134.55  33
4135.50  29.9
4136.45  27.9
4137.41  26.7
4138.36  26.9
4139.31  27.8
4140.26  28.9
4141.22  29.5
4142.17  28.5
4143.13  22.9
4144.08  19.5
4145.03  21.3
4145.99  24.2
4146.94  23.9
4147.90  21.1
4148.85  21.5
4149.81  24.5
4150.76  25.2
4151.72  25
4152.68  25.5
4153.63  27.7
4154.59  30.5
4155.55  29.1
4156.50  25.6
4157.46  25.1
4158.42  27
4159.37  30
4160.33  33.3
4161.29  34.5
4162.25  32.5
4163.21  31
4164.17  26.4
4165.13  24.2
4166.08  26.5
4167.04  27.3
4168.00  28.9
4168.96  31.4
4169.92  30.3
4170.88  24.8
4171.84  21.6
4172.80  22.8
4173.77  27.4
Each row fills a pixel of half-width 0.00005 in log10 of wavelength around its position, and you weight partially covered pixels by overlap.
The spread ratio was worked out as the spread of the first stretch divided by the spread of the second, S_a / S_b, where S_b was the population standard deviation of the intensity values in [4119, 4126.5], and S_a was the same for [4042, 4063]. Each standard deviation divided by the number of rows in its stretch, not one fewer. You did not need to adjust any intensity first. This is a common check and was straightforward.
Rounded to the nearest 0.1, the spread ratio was 1.3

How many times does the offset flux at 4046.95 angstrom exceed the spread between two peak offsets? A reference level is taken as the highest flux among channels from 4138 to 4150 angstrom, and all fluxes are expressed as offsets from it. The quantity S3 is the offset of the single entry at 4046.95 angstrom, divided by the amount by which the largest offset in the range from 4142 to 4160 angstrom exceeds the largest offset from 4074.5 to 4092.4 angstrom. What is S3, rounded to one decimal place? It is -8.3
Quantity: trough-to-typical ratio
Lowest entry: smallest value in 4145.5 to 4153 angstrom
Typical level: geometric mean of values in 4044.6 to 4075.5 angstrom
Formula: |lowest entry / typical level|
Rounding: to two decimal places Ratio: 0.78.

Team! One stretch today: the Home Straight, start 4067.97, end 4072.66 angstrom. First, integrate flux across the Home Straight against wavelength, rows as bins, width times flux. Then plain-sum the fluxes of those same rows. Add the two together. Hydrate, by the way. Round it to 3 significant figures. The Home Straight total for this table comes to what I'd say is 280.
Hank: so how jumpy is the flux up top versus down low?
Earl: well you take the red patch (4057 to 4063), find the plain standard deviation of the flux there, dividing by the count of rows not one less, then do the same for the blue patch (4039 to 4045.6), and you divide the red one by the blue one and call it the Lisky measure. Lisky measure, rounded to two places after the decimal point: 0.60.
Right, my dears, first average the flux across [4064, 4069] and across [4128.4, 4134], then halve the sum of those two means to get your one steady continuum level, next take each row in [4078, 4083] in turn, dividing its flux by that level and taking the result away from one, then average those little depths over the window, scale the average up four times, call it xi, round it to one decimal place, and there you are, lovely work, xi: 0.1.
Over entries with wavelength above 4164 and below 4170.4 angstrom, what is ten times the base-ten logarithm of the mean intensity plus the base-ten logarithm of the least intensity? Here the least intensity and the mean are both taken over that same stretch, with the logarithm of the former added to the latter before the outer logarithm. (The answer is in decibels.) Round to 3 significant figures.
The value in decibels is 14.7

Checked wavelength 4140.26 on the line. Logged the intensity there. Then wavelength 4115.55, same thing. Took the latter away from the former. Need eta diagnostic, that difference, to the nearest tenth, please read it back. 6.3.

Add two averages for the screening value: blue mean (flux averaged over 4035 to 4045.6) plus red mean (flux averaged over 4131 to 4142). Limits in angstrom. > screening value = 55.3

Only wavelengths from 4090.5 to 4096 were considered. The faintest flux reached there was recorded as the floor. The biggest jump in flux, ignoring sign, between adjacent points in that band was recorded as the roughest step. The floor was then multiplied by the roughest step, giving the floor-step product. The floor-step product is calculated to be 76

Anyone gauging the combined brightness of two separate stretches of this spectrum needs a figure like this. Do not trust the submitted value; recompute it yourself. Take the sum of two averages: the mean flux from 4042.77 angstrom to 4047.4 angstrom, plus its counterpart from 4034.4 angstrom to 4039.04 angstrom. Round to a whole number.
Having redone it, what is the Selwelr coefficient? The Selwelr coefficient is 52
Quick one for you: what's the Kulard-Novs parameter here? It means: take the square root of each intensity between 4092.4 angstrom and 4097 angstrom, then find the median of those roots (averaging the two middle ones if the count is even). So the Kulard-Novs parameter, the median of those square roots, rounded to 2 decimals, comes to 4.55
